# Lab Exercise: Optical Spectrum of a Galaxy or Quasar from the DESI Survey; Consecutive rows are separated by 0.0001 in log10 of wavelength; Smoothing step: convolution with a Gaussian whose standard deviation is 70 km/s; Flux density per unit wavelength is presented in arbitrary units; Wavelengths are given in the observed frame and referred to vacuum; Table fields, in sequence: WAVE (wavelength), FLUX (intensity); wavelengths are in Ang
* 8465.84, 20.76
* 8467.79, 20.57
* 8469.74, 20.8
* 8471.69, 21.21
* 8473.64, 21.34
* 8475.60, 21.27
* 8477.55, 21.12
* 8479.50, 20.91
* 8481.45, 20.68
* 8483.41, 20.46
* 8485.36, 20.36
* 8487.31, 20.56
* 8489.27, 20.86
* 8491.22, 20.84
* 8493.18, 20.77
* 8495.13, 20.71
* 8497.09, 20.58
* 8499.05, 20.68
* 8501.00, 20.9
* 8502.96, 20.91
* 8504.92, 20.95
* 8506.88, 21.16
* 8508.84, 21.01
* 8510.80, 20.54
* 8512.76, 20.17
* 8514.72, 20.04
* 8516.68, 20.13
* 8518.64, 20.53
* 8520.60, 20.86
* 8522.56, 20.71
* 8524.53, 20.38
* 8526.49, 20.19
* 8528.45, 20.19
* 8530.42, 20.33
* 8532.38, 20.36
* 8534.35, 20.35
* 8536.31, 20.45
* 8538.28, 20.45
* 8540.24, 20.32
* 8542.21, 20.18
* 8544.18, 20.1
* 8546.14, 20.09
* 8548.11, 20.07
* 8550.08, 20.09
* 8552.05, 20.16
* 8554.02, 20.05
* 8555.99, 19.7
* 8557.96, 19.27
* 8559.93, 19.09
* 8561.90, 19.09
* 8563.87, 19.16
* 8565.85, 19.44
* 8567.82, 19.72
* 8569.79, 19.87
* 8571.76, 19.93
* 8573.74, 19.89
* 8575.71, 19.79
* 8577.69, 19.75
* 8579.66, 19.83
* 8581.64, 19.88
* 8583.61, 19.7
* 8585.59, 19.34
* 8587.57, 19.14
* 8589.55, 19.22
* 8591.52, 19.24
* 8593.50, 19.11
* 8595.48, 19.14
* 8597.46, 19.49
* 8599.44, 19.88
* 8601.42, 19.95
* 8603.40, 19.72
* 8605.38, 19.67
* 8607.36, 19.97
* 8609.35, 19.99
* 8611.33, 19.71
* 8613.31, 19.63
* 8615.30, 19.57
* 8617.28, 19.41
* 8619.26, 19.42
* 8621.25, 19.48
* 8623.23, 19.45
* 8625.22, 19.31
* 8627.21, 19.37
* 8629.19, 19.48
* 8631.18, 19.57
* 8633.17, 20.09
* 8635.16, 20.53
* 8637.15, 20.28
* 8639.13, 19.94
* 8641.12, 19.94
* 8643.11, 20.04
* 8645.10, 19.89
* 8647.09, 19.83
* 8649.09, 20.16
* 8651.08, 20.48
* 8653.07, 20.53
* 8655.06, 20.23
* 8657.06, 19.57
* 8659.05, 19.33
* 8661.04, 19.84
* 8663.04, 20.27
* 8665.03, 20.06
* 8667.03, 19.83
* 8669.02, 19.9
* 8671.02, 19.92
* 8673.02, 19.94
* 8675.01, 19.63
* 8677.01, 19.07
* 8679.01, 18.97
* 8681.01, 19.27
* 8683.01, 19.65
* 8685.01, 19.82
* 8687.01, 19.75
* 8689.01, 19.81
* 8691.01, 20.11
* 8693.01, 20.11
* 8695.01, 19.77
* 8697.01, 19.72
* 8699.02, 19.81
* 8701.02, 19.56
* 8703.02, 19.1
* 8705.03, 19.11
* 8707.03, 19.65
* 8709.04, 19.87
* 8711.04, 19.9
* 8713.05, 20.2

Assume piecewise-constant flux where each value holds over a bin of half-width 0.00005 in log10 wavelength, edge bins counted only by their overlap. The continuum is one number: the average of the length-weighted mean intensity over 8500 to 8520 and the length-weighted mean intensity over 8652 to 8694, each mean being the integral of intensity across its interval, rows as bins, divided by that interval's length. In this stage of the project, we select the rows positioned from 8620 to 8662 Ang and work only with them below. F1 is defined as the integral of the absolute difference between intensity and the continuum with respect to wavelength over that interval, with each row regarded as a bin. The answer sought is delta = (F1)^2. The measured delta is 339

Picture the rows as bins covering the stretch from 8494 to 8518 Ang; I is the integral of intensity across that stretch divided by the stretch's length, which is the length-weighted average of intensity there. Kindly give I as 20.6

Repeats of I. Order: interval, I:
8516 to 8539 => 20.4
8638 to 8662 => 20.0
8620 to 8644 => 19.8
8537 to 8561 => 20.0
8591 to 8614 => 19.6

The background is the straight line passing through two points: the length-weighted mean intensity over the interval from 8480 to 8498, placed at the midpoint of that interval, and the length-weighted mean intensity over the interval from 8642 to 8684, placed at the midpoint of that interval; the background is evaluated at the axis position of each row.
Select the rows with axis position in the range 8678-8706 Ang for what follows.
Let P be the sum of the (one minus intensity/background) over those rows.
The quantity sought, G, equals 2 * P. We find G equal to 0.1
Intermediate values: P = 0.05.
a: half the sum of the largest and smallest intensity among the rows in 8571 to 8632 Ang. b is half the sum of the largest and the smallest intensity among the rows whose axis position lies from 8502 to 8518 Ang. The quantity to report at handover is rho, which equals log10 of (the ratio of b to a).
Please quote 0.023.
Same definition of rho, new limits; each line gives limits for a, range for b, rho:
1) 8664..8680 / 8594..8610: 0.001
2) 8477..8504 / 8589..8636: -0.020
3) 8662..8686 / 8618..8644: 0.007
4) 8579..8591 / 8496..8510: 0.029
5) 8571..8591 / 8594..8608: 0.000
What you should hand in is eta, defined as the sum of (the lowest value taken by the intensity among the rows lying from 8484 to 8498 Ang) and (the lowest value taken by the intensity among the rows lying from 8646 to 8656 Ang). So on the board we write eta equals 40.2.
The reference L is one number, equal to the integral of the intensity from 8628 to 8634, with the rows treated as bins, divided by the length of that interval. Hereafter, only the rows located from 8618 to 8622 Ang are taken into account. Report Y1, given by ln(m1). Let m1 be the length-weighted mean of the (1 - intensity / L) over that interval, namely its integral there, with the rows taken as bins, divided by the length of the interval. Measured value -4.36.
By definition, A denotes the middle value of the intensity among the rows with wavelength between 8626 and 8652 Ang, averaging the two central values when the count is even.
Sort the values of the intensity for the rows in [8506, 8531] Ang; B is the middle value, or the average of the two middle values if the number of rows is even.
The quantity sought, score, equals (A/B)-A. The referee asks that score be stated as -19.0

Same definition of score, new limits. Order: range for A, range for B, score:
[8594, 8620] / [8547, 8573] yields -18.7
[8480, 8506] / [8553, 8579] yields -19.7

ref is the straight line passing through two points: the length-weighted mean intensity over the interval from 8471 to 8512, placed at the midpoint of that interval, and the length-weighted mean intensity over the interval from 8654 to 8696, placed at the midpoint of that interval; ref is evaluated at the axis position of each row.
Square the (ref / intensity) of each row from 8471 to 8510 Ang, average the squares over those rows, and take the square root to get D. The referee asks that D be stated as 1.00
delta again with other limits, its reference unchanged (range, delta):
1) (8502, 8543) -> 159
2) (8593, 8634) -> 653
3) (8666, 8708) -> 583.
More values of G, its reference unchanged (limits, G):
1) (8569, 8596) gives 0.9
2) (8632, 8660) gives -0.2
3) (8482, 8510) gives -0.2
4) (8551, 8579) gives 0.9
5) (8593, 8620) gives 0.7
